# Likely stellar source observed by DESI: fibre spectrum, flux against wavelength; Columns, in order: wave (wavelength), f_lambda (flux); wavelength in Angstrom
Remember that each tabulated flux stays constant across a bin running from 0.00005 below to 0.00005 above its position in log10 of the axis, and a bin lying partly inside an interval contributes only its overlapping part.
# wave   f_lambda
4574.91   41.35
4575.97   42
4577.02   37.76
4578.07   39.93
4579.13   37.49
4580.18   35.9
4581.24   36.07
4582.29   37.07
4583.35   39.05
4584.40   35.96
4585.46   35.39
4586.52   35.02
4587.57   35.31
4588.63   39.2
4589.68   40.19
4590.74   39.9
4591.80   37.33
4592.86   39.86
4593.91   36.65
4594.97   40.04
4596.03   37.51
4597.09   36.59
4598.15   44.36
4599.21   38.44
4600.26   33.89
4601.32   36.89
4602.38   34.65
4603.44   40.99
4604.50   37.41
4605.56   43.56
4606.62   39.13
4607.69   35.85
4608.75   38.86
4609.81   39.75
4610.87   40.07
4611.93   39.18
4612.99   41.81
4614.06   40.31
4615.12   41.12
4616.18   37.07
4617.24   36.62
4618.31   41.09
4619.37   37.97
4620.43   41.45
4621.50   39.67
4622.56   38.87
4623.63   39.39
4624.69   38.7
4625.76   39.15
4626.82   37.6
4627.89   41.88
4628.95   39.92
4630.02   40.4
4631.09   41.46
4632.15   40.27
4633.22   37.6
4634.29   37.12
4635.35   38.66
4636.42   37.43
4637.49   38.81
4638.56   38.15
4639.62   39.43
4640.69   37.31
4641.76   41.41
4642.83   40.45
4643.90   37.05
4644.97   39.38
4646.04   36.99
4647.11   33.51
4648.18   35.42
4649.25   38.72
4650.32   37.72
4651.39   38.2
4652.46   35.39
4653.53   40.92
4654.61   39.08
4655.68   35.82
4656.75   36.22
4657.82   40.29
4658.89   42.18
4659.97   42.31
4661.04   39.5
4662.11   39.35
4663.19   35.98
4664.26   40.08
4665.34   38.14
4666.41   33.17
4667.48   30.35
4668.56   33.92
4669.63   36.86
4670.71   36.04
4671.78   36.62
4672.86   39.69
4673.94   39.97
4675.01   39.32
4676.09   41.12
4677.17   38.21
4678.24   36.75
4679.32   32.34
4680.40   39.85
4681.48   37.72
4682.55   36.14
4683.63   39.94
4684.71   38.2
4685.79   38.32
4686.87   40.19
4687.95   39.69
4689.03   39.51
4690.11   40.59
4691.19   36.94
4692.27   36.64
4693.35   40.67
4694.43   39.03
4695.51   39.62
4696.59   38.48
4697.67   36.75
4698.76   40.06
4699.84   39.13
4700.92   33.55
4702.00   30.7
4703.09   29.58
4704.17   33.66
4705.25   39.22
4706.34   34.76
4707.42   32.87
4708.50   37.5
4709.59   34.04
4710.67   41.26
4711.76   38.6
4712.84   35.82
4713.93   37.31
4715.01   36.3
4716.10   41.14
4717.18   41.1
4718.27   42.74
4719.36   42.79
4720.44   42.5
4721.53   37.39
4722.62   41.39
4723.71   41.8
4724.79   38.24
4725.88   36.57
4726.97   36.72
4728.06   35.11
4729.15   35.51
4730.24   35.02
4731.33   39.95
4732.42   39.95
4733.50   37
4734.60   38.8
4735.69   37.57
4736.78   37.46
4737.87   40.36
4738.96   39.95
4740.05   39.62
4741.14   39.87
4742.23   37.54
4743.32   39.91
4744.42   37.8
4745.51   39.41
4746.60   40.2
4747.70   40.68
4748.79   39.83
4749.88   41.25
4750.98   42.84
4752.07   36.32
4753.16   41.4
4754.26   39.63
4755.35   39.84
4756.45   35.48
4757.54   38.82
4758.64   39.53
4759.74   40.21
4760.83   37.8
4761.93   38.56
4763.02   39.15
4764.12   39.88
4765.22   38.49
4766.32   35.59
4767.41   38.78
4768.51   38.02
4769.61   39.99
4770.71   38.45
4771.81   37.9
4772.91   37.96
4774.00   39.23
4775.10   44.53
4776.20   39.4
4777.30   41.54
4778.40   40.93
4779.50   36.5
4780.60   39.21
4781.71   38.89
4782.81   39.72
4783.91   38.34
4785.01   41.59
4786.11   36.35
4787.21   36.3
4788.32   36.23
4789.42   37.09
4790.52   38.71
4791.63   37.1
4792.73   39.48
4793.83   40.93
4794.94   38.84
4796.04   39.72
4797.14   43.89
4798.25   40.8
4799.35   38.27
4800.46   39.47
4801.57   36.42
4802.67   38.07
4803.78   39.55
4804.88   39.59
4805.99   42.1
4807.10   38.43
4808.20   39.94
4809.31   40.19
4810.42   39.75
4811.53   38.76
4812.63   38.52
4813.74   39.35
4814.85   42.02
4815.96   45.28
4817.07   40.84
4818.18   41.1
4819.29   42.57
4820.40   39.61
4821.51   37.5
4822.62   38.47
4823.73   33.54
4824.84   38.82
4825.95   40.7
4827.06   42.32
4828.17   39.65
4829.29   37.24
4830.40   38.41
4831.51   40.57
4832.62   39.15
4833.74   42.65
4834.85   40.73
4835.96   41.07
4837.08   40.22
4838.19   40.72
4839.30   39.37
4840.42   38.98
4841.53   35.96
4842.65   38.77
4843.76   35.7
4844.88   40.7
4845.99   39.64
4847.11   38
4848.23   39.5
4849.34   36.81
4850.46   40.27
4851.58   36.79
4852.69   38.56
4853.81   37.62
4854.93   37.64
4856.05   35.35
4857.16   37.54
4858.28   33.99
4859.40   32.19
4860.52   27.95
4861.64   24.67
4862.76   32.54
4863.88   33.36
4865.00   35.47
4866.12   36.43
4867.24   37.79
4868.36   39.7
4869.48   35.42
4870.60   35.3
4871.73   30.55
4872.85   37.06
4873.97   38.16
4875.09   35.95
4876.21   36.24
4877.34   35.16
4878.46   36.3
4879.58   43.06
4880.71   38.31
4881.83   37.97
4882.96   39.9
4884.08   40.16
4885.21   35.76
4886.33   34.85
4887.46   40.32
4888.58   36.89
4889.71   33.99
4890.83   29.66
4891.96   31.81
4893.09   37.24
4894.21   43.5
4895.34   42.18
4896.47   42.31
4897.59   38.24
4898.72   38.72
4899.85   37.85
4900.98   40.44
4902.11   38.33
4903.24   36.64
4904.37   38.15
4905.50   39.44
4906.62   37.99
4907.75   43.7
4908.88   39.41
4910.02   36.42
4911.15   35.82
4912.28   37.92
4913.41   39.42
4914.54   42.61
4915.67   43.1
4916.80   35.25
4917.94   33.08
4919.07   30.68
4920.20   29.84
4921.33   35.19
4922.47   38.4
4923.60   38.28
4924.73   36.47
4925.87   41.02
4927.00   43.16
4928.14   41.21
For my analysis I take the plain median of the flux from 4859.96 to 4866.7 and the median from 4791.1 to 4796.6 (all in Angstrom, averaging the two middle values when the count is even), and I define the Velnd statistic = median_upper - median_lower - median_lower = -46.0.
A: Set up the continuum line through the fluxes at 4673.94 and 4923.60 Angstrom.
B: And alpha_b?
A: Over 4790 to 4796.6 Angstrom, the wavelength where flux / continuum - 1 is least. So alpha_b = 4791.63 Angstrom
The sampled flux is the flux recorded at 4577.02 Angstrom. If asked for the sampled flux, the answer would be 37.76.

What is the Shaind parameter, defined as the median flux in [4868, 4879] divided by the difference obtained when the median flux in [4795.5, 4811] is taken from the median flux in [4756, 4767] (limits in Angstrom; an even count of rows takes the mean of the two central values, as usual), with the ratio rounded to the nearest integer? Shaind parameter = -37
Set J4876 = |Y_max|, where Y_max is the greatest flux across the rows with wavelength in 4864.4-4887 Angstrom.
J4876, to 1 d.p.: 43.1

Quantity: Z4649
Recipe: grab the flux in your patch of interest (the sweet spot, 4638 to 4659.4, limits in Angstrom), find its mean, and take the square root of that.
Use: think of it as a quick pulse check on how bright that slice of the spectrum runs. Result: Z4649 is 6.18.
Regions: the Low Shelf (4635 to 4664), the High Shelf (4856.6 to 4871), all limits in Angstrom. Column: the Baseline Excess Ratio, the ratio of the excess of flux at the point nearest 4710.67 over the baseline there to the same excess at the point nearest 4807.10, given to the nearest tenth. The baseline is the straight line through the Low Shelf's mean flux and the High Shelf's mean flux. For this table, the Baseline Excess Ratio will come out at 1.3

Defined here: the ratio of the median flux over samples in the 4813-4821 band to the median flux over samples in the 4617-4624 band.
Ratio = 1.04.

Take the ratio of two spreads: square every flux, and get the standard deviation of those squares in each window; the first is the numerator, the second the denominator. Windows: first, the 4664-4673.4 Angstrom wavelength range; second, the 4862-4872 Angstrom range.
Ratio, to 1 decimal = 1.2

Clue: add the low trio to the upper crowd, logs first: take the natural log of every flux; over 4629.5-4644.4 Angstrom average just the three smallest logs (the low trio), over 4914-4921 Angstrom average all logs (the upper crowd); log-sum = 7.18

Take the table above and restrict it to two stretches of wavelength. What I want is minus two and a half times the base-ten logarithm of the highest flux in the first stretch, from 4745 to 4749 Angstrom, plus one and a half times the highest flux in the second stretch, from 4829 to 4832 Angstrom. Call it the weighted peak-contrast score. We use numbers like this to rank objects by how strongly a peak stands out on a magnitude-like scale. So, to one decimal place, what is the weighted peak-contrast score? 56.8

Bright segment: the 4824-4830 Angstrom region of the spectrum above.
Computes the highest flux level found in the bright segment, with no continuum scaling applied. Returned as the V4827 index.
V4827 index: 42.32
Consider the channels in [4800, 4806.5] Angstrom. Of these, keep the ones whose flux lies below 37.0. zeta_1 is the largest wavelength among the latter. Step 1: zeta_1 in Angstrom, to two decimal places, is 4801.57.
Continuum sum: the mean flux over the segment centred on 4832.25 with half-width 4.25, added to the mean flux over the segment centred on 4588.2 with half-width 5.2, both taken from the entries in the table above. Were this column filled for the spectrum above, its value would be 77.7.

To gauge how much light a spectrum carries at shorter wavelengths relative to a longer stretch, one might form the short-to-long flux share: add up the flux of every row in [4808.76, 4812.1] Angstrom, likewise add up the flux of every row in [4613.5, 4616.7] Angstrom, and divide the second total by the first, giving 1.00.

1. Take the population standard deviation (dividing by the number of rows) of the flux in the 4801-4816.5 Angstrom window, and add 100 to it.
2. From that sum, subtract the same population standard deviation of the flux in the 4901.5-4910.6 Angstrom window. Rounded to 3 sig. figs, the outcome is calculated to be 99.9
